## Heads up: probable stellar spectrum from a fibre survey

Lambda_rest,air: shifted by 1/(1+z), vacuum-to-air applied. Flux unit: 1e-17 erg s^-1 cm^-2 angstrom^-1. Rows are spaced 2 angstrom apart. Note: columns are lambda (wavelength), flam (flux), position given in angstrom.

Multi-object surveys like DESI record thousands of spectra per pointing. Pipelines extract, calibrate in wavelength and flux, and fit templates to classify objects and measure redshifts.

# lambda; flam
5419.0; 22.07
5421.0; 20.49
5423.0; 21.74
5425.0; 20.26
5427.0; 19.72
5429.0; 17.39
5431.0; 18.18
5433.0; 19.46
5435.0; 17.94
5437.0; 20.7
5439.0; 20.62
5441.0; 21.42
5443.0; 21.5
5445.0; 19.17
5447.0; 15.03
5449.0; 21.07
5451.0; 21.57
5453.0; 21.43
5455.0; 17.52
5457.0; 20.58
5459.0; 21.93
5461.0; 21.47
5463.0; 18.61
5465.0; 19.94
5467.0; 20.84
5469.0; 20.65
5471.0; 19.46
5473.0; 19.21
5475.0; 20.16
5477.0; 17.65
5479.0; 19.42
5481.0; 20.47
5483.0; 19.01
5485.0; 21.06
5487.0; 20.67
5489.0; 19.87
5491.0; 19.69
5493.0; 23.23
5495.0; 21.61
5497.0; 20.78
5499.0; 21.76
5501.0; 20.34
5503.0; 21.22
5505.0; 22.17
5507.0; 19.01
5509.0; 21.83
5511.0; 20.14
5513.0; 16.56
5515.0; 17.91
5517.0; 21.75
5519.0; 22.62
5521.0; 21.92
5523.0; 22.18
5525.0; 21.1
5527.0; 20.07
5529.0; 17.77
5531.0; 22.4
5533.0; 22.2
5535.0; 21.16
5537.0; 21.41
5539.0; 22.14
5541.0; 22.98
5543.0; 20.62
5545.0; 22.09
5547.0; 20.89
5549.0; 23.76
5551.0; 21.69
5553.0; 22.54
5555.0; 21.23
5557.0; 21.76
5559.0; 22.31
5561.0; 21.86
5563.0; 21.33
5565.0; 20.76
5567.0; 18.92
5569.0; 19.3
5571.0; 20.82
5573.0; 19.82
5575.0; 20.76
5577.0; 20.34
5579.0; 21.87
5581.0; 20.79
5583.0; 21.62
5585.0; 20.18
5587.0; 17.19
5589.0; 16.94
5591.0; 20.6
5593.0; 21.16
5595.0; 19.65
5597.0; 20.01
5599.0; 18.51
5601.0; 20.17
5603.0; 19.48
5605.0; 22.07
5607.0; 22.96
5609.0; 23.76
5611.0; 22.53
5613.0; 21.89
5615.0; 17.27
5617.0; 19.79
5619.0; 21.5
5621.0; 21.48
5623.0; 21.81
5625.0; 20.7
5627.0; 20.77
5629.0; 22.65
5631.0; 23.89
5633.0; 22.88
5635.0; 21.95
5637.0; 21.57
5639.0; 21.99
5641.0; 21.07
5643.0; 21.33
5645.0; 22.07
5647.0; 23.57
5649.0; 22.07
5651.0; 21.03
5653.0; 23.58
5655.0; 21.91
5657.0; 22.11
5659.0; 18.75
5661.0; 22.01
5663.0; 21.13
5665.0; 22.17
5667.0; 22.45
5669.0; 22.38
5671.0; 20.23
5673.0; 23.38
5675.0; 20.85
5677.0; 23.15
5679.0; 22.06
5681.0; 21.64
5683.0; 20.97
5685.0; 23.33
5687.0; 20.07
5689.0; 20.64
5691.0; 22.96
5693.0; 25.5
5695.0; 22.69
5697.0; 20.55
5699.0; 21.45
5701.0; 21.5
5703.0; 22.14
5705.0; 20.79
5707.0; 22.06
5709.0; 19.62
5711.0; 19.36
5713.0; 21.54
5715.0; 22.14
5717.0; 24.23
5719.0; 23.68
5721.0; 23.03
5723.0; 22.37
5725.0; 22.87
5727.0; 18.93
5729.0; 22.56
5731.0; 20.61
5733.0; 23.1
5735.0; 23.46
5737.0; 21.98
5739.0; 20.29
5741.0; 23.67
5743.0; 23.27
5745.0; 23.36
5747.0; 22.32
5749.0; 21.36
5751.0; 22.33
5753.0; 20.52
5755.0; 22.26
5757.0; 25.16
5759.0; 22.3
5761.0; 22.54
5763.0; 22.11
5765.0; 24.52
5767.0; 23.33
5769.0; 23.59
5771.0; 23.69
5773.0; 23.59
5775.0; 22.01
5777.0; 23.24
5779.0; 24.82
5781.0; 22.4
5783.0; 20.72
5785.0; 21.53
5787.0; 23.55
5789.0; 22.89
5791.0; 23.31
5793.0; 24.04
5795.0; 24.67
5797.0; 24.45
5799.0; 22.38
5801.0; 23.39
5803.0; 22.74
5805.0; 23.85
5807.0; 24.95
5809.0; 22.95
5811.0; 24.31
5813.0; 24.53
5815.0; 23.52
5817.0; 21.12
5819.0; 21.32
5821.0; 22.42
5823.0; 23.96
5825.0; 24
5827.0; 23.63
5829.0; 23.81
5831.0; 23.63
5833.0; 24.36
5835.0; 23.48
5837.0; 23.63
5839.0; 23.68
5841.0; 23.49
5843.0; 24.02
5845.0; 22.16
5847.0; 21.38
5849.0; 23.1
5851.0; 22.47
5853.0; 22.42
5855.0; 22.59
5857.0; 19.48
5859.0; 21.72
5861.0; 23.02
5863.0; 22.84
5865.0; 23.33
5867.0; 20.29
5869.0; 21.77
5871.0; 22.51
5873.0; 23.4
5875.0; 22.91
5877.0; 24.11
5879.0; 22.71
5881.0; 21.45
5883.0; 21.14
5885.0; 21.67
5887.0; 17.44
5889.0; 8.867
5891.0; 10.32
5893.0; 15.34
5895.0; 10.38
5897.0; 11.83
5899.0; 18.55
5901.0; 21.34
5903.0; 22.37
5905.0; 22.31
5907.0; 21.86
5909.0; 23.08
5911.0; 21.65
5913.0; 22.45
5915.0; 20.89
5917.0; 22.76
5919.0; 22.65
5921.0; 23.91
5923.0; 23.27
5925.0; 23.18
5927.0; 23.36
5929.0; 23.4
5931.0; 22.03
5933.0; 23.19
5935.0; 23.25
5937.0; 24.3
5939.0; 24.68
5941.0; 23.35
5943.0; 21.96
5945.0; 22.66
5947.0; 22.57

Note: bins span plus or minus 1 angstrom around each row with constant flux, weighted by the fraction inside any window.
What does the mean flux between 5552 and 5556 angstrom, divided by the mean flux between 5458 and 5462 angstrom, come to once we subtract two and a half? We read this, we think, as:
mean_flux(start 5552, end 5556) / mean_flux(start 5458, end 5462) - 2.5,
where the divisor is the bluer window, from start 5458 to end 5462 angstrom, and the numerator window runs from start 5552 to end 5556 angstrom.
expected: -1.49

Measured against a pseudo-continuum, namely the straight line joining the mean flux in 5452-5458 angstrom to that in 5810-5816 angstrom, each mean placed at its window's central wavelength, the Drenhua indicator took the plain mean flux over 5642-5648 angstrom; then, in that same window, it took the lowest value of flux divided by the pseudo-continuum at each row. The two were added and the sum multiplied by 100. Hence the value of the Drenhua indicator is 2329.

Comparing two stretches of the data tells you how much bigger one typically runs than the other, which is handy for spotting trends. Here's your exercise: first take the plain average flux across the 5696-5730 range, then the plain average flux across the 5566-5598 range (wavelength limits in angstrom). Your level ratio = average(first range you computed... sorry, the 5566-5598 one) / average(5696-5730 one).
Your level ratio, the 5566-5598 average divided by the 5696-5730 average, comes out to 0.92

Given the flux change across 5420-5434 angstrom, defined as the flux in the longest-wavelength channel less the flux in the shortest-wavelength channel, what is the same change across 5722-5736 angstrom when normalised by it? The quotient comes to -1.06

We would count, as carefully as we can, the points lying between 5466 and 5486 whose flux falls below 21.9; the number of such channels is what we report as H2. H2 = 10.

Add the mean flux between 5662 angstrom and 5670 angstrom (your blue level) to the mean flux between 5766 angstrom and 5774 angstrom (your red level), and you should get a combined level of 45.6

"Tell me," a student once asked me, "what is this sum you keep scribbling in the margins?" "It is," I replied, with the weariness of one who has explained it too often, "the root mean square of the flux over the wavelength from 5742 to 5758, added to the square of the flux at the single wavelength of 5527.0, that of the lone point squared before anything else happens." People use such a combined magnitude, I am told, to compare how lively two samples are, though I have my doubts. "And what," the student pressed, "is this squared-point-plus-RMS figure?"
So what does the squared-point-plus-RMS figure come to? 425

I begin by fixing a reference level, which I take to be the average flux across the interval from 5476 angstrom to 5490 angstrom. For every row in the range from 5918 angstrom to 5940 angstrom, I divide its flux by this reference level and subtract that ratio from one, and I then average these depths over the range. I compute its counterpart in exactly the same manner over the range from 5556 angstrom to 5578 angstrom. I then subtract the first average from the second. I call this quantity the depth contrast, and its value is 0.13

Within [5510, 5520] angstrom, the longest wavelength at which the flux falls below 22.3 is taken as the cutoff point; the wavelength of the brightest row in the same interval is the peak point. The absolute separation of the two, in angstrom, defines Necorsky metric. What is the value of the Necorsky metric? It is 2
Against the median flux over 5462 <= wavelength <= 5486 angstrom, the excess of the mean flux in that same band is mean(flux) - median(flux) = 0.01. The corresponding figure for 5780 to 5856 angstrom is -0.30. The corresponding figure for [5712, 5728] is -0.27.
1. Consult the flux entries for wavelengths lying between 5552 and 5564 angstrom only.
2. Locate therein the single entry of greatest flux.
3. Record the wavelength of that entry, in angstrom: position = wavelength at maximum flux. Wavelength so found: 5553.0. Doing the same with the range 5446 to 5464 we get 5459.0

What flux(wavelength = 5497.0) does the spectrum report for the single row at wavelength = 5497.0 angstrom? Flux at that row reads 20.78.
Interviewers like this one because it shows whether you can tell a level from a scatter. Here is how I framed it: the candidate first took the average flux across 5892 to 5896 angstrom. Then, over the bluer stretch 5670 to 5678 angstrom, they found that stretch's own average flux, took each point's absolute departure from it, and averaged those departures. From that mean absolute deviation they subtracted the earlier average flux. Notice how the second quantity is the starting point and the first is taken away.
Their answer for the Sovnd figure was -11.5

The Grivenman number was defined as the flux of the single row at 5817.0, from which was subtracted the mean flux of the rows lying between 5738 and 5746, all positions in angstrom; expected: -1.5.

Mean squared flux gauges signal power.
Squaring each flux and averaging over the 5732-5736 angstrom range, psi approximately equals 542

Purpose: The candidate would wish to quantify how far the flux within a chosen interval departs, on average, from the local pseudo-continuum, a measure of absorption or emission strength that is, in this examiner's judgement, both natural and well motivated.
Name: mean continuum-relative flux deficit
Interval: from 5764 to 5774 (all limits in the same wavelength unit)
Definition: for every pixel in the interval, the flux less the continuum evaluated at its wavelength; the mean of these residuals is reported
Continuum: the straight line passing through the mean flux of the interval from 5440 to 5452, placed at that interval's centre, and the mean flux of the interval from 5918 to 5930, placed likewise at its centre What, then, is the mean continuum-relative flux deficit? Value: 1.5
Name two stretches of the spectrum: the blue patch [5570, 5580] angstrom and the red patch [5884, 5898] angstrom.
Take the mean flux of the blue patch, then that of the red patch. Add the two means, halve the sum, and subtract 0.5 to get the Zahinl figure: 16.7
